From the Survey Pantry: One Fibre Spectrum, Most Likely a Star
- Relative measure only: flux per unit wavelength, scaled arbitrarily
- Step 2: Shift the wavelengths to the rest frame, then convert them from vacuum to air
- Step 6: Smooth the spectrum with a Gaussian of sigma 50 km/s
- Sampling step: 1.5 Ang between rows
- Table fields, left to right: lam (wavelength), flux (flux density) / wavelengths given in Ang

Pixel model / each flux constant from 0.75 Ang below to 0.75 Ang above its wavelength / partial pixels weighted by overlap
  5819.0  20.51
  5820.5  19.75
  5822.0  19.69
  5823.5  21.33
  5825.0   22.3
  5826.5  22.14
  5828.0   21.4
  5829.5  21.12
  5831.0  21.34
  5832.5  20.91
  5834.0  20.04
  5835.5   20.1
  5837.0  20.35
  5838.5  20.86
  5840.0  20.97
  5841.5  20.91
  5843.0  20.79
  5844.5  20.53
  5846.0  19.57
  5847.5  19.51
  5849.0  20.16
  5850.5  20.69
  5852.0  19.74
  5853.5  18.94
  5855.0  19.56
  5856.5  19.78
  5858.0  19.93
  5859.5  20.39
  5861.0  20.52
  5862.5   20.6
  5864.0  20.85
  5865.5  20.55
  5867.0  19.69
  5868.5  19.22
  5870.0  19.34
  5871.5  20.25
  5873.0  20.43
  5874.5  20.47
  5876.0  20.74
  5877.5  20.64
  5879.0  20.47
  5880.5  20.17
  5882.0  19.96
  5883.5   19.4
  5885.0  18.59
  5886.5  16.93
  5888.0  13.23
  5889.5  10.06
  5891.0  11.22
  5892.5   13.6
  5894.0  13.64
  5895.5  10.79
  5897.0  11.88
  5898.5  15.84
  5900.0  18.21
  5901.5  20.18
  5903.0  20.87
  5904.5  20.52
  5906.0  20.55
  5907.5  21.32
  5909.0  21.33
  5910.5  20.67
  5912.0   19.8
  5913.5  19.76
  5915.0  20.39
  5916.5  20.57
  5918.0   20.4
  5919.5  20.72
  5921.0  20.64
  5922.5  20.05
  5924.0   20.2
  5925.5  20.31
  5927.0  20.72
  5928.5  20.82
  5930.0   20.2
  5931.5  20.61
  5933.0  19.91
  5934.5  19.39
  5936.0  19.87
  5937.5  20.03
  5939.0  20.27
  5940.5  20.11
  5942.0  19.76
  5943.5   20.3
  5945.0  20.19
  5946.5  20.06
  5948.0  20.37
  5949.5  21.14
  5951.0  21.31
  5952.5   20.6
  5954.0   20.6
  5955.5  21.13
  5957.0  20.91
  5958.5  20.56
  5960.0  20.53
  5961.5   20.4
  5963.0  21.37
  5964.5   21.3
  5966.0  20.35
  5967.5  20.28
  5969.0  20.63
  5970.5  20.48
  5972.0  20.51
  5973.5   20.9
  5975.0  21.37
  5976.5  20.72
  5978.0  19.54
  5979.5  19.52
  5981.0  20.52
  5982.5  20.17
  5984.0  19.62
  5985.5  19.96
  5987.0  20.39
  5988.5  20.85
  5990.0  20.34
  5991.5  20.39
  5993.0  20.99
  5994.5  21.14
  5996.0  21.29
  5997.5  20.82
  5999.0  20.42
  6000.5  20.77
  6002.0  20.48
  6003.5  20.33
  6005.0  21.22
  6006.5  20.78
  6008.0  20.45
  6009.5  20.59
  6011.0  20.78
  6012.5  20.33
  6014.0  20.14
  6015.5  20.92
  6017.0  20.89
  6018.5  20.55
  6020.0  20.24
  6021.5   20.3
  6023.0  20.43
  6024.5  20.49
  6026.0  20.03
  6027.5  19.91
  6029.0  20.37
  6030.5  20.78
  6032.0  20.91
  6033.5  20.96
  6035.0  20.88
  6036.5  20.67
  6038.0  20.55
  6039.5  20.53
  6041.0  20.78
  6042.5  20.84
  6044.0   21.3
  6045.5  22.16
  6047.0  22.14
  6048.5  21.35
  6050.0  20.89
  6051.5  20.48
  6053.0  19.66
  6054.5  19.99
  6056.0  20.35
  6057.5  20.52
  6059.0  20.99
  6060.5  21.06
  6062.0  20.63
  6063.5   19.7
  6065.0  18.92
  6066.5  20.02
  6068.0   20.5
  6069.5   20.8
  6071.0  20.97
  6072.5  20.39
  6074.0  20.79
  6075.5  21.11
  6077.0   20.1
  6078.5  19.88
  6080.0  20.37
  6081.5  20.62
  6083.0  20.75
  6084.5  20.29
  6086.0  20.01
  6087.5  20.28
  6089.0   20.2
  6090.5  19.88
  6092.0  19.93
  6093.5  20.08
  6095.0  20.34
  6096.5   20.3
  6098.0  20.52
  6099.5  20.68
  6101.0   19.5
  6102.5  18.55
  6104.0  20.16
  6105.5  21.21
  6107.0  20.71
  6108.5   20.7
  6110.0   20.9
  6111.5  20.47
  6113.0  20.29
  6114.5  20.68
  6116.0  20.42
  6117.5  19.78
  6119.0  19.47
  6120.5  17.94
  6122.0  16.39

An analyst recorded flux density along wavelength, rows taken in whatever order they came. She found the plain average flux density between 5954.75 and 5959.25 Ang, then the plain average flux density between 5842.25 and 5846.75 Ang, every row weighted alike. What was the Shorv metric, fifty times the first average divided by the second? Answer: 51.4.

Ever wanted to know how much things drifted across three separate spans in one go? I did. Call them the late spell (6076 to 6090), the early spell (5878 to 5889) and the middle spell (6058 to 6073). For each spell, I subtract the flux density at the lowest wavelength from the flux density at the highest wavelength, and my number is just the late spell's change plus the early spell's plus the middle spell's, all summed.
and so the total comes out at -7.7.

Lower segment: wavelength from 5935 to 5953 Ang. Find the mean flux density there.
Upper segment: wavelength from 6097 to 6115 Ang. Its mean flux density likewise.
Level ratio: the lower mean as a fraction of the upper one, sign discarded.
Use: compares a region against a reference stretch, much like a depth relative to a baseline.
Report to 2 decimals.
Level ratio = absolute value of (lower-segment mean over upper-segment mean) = 1.00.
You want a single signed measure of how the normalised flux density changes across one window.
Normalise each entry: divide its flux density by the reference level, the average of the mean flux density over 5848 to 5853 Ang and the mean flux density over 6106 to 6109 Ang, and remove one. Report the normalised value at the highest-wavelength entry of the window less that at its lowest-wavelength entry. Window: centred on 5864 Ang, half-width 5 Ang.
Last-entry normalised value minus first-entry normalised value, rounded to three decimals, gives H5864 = -0.057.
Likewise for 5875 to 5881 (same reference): -0.028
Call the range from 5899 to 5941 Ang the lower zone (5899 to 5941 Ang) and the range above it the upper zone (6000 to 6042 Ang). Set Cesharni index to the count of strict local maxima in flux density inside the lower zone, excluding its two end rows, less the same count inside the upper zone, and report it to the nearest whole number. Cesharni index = 2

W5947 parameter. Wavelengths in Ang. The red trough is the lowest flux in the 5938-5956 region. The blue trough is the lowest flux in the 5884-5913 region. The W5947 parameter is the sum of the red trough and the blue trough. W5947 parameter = 29.8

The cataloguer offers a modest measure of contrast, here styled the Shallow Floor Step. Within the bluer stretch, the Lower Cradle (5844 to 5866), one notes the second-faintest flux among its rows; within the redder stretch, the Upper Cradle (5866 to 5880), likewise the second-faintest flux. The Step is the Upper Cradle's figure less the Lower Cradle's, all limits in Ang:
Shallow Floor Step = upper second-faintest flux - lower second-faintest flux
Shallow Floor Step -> -0.2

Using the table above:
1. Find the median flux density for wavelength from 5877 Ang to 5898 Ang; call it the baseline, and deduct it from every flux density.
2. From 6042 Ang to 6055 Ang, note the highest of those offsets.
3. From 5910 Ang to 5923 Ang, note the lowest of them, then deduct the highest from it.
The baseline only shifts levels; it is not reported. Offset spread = -2.4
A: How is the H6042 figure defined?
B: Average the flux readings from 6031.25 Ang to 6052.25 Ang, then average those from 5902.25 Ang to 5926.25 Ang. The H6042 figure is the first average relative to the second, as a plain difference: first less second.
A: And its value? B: 0.53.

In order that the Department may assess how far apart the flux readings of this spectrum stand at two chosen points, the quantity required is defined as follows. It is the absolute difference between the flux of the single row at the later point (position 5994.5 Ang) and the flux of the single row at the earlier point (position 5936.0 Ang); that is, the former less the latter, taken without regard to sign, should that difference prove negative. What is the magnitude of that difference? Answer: 1.3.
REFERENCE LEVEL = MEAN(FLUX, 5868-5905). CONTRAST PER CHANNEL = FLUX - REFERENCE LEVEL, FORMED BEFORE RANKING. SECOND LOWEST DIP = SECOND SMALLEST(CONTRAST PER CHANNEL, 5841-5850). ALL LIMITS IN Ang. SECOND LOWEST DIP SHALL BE 2.1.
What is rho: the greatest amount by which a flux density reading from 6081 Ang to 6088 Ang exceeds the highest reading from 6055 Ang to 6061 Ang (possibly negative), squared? 0.096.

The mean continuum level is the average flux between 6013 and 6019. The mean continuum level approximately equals 20.6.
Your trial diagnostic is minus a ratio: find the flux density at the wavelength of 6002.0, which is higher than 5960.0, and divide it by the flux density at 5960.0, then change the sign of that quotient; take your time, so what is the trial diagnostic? -1.00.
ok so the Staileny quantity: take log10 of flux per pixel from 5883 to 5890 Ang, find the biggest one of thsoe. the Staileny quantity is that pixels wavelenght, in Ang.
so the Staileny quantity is 5883.5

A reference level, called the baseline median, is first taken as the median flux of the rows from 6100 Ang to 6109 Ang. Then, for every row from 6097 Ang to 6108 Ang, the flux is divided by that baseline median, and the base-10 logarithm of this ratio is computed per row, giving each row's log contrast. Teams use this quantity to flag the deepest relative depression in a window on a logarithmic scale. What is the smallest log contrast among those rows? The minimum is -0.042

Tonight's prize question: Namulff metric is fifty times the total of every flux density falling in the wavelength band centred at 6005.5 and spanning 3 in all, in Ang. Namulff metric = 2100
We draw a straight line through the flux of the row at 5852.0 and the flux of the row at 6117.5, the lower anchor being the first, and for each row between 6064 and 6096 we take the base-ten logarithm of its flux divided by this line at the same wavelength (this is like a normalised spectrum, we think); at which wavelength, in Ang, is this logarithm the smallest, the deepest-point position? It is 6065.0 Ang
